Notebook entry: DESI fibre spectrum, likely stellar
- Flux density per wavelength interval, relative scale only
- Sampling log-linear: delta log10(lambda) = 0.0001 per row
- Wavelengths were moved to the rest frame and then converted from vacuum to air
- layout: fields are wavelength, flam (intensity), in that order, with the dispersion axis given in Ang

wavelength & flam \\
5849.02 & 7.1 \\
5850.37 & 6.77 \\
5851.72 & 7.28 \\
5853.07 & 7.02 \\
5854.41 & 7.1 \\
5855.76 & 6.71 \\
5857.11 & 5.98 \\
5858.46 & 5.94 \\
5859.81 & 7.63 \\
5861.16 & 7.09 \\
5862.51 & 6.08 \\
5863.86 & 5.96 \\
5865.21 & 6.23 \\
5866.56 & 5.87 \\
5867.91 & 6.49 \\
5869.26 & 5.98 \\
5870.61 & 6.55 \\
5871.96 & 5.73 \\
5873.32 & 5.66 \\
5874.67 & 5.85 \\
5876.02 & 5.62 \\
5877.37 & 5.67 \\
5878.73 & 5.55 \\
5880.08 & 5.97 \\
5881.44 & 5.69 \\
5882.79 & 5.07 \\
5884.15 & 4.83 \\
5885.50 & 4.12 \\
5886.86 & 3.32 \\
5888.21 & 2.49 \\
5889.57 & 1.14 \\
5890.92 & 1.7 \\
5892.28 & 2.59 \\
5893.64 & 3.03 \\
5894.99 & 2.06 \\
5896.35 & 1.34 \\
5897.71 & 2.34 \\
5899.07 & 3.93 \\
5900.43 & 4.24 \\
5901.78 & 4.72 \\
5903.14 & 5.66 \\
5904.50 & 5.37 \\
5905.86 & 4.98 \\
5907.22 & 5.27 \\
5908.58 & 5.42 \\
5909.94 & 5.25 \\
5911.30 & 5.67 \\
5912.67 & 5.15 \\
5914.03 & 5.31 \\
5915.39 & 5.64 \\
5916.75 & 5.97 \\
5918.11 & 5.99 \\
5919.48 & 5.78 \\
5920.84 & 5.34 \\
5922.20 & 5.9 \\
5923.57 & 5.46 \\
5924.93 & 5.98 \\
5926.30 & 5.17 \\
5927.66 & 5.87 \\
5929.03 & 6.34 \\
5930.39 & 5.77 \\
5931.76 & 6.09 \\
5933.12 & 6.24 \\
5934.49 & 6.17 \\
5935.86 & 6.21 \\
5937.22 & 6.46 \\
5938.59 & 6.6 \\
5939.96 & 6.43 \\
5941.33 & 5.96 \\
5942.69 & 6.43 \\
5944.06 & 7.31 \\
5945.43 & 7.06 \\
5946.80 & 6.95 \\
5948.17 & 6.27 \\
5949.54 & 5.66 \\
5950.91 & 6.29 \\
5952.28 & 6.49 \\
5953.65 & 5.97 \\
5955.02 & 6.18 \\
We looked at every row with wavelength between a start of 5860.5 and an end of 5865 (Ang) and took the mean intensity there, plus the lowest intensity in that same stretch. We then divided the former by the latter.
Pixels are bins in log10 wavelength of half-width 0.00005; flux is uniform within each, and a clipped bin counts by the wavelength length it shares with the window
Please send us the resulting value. 1.07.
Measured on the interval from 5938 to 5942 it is 1.06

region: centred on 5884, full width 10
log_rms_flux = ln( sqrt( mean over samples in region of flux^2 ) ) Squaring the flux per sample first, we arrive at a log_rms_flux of 1.5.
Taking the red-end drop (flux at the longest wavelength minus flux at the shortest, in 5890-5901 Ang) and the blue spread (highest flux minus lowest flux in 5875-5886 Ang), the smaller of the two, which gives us 1.85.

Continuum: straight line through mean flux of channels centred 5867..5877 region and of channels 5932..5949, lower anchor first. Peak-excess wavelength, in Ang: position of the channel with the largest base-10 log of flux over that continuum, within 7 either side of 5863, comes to 5859.81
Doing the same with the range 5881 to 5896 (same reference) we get 5881.44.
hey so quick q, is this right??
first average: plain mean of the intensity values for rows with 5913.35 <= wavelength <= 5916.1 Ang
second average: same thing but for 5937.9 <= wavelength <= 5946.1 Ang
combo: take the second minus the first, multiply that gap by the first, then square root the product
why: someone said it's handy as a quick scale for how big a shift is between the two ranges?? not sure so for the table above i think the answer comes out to 2.5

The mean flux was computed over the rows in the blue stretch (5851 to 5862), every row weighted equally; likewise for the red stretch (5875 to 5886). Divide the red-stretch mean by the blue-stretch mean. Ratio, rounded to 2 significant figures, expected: 0.78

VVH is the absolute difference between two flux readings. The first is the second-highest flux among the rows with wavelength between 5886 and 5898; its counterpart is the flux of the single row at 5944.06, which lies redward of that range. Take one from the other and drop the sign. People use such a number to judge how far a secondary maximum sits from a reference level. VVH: 4.3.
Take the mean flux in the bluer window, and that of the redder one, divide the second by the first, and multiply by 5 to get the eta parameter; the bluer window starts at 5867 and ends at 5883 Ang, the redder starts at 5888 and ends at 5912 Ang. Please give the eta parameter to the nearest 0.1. 3.2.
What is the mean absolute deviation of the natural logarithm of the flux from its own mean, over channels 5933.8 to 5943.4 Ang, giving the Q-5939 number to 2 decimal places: 0.03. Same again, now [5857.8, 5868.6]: 0.07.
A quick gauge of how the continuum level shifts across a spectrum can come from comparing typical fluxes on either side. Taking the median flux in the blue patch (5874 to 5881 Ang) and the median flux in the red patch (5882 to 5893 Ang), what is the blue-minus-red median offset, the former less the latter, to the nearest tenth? 2.7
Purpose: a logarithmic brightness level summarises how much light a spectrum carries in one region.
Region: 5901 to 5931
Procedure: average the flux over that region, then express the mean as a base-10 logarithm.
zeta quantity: 0.74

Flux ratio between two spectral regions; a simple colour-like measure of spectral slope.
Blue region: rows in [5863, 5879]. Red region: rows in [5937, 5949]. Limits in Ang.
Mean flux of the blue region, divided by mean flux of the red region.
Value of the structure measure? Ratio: 0.90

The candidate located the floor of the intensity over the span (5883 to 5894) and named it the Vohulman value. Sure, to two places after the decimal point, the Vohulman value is 1.14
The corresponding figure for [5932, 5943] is 5.96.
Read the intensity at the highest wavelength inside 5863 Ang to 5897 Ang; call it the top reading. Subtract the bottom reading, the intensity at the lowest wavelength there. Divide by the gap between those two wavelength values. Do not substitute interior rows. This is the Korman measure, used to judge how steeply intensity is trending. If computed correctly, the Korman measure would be -0.14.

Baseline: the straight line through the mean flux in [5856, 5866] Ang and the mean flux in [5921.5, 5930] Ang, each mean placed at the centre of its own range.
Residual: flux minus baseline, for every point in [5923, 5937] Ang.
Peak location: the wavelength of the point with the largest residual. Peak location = 5929.03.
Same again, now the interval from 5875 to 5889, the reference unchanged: 5880.08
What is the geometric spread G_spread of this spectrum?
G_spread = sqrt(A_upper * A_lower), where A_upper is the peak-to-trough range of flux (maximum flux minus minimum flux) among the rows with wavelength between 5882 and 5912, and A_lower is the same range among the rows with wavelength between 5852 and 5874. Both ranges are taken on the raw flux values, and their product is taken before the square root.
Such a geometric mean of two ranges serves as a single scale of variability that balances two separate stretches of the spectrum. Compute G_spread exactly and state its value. 3.0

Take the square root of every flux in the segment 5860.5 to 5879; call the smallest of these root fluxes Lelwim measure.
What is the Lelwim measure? 2.36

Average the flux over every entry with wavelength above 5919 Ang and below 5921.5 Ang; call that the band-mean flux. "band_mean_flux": 5.6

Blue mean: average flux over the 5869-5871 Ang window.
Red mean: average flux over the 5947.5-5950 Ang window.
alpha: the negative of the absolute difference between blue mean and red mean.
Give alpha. -0.30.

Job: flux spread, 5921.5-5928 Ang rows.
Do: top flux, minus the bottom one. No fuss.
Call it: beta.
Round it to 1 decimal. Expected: 0.8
